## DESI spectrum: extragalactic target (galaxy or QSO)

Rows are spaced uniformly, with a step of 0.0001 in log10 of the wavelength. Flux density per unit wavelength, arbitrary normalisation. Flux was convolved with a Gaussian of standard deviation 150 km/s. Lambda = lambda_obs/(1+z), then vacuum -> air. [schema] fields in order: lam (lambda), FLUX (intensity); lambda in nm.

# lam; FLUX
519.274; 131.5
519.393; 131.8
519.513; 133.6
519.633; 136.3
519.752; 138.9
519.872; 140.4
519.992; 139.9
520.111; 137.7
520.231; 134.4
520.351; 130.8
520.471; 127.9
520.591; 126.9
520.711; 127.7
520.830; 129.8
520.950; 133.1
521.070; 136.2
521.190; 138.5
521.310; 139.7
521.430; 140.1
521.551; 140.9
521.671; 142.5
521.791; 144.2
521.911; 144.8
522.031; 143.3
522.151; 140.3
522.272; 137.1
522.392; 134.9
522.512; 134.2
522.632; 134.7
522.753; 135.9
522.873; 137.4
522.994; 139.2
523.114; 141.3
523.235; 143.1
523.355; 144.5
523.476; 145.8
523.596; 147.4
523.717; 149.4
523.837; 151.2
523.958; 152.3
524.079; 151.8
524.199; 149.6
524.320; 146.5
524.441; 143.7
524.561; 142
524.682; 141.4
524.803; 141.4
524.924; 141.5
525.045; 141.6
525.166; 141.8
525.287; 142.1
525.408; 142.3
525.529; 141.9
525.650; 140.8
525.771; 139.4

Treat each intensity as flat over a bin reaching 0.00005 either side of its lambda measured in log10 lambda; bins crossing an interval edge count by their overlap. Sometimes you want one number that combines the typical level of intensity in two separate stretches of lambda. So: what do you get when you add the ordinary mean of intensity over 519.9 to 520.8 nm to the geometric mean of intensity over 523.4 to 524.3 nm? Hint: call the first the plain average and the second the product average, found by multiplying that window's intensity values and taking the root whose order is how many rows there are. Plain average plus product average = 282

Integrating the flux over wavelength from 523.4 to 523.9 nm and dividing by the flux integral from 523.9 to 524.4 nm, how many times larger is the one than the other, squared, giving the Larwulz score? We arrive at 0.98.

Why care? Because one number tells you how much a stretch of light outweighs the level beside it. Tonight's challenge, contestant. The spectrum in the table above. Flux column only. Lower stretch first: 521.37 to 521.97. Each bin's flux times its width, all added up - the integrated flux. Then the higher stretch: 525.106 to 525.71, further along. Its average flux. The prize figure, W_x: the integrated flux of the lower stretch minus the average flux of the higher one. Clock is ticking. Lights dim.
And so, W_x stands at -56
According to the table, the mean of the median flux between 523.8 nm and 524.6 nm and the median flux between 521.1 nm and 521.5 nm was 145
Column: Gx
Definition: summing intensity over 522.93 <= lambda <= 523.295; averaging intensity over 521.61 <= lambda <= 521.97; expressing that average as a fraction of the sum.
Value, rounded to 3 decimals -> 0.340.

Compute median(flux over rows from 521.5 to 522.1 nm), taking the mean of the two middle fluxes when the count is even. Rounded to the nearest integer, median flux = 143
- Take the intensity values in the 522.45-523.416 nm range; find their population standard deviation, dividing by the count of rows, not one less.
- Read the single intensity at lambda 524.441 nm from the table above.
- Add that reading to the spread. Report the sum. 147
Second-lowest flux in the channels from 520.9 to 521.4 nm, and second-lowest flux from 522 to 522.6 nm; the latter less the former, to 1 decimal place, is -1.3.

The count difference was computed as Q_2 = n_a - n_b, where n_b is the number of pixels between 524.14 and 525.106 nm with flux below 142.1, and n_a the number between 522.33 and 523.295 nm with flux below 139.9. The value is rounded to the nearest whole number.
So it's 1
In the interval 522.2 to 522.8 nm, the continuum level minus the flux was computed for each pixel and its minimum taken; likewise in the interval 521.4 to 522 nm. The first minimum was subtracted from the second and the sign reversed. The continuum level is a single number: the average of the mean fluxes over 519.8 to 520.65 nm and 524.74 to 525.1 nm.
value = 8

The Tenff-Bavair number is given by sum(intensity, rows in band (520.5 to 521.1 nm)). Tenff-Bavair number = 654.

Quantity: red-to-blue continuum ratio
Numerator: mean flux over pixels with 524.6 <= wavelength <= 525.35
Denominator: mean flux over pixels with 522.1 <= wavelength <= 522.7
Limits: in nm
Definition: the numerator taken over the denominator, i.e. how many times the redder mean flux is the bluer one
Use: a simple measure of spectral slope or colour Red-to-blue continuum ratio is 1.040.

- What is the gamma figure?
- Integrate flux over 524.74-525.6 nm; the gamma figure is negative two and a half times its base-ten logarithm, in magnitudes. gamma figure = -5.2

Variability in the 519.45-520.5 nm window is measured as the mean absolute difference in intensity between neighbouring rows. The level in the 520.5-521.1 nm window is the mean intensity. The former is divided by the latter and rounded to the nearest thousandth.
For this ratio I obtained 0.018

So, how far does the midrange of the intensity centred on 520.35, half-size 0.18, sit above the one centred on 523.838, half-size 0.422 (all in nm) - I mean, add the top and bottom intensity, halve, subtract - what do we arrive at -17.9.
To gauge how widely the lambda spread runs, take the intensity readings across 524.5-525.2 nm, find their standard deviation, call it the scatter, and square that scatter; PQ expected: 0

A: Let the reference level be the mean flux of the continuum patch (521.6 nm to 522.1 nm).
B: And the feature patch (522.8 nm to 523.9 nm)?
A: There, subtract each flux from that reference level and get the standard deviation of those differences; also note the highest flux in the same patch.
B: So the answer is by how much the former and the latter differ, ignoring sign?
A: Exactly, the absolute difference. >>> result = 147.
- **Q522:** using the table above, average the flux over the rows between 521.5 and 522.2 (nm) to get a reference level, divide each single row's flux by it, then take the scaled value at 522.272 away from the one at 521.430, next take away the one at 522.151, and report -0.96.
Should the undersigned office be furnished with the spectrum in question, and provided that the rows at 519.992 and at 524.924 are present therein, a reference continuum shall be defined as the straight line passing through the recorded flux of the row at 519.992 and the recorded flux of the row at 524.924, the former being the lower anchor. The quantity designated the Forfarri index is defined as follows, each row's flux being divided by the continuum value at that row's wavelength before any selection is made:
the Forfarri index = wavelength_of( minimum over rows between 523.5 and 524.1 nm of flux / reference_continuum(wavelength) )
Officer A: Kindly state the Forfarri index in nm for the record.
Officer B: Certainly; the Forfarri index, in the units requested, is 523.596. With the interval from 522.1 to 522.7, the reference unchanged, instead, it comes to 522.512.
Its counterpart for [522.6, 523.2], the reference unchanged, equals 522.632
